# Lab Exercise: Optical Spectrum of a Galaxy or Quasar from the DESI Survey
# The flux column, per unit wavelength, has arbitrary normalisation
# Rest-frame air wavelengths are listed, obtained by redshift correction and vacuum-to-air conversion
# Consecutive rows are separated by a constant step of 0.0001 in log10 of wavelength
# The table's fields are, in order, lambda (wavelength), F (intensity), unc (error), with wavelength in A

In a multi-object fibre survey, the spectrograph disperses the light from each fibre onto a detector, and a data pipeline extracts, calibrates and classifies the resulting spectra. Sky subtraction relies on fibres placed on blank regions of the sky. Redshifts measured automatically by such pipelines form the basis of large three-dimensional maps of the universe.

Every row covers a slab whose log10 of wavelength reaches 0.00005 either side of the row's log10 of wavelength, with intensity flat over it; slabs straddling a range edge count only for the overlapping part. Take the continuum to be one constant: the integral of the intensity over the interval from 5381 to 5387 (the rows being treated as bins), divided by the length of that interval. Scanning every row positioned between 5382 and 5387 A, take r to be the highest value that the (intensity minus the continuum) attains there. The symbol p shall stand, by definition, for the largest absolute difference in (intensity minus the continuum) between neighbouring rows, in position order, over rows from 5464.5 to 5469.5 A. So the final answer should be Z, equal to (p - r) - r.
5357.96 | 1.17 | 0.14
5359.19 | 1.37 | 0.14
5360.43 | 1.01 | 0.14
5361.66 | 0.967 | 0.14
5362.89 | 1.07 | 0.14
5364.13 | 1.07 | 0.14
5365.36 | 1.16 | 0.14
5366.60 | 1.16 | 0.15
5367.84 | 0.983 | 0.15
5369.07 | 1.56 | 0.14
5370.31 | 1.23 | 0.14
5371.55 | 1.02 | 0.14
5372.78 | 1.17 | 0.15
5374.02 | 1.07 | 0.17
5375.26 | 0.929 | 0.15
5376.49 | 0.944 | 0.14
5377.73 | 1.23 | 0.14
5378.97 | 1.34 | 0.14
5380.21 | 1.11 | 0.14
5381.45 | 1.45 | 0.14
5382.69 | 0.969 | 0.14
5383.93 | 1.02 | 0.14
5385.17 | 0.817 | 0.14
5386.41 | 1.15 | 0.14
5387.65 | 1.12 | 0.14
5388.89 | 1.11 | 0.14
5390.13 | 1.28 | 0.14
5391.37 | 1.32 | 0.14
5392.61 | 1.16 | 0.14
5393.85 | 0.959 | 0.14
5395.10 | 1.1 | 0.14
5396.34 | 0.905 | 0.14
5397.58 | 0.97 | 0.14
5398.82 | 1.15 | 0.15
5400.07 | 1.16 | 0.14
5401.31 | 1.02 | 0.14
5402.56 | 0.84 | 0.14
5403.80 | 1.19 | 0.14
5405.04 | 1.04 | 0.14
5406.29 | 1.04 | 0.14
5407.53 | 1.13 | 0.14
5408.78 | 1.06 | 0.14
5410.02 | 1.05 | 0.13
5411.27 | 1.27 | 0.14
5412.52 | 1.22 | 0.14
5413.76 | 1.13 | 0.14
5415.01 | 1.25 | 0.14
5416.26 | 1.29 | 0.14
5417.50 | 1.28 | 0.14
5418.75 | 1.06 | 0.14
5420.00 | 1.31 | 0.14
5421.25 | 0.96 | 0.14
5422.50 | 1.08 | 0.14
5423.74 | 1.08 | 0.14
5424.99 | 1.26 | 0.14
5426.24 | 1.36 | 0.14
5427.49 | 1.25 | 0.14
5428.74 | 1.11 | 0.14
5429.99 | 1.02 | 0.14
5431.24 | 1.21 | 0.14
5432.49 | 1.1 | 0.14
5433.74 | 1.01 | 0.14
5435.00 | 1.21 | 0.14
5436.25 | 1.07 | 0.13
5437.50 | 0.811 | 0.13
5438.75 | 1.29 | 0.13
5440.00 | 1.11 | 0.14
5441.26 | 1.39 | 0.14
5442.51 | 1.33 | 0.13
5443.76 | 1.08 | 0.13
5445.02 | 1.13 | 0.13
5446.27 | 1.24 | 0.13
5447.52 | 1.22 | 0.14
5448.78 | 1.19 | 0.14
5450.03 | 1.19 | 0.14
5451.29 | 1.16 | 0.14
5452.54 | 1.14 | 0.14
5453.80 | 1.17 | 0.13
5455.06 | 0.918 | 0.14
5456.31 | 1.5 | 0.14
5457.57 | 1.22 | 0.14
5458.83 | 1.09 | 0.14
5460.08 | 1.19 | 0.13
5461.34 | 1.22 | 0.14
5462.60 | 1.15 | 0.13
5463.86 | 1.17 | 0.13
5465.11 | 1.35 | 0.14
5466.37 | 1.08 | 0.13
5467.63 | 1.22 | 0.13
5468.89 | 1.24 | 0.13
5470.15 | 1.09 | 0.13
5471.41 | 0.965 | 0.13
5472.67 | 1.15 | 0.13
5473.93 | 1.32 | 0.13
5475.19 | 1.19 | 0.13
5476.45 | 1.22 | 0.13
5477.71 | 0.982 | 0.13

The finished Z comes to 0.1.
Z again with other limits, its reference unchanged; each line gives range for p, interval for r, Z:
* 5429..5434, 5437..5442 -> -0.4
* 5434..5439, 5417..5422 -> 0.0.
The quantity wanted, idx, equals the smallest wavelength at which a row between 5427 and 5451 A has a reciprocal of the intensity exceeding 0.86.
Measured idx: 5428.74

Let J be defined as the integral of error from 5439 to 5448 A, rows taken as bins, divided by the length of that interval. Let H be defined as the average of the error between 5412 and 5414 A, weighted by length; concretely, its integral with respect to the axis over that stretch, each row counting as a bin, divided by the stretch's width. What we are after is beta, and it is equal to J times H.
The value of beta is 0.0188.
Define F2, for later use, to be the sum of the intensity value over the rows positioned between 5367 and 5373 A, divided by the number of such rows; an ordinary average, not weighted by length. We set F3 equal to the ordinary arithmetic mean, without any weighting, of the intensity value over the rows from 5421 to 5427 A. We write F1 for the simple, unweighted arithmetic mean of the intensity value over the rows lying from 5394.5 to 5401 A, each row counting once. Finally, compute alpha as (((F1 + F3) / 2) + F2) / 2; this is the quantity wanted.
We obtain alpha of 1.15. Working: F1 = 1.06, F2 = 1.19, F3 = 1.15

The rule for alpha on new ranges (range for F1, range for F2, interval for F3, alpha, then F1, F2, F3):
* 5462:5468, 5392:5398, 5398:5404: 1.08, 1.19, 1.02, 1.07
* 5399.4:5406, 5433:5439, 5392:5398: 1.06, 1.05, 1.08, 1.02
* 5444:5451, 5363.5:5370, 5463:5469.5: 1.19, 1.19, 1.19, 1.21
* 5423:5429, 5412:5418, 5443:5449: 1.21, 1.21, 1.23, 1.17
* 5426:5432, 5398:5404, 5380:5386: 1.10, 1.19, 1.07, 1.07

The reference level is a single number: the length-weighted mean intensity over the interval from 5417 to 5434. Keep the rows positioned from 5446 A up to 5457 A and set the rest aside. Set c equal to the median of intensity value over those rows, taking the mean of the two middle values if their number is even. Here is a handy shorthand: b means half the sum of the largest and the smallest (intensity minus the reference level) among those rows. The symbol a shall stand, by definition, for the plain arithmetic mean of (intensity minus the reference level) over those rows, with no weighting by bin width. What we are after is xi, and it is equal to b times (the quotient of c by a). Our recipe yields 1.7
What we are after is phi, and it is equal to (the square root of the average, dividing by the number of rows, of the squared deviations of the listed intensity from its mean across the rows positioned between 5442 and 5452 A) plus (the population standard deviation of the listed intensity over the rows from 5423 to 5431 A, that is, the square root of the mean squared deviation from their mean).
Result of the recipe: 0.19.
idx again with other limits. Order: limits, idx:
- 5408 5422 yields 5408.78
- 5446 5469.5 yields 5451.29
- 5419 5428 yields 5421.25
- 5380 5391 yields 5380.21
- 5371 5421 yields 5371.55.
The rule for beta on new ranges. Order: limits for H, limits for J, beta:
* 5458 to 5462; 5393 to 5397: 0.0191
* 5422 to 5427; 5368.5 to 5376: 0.0208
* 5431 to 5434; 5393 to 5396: 0.0196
